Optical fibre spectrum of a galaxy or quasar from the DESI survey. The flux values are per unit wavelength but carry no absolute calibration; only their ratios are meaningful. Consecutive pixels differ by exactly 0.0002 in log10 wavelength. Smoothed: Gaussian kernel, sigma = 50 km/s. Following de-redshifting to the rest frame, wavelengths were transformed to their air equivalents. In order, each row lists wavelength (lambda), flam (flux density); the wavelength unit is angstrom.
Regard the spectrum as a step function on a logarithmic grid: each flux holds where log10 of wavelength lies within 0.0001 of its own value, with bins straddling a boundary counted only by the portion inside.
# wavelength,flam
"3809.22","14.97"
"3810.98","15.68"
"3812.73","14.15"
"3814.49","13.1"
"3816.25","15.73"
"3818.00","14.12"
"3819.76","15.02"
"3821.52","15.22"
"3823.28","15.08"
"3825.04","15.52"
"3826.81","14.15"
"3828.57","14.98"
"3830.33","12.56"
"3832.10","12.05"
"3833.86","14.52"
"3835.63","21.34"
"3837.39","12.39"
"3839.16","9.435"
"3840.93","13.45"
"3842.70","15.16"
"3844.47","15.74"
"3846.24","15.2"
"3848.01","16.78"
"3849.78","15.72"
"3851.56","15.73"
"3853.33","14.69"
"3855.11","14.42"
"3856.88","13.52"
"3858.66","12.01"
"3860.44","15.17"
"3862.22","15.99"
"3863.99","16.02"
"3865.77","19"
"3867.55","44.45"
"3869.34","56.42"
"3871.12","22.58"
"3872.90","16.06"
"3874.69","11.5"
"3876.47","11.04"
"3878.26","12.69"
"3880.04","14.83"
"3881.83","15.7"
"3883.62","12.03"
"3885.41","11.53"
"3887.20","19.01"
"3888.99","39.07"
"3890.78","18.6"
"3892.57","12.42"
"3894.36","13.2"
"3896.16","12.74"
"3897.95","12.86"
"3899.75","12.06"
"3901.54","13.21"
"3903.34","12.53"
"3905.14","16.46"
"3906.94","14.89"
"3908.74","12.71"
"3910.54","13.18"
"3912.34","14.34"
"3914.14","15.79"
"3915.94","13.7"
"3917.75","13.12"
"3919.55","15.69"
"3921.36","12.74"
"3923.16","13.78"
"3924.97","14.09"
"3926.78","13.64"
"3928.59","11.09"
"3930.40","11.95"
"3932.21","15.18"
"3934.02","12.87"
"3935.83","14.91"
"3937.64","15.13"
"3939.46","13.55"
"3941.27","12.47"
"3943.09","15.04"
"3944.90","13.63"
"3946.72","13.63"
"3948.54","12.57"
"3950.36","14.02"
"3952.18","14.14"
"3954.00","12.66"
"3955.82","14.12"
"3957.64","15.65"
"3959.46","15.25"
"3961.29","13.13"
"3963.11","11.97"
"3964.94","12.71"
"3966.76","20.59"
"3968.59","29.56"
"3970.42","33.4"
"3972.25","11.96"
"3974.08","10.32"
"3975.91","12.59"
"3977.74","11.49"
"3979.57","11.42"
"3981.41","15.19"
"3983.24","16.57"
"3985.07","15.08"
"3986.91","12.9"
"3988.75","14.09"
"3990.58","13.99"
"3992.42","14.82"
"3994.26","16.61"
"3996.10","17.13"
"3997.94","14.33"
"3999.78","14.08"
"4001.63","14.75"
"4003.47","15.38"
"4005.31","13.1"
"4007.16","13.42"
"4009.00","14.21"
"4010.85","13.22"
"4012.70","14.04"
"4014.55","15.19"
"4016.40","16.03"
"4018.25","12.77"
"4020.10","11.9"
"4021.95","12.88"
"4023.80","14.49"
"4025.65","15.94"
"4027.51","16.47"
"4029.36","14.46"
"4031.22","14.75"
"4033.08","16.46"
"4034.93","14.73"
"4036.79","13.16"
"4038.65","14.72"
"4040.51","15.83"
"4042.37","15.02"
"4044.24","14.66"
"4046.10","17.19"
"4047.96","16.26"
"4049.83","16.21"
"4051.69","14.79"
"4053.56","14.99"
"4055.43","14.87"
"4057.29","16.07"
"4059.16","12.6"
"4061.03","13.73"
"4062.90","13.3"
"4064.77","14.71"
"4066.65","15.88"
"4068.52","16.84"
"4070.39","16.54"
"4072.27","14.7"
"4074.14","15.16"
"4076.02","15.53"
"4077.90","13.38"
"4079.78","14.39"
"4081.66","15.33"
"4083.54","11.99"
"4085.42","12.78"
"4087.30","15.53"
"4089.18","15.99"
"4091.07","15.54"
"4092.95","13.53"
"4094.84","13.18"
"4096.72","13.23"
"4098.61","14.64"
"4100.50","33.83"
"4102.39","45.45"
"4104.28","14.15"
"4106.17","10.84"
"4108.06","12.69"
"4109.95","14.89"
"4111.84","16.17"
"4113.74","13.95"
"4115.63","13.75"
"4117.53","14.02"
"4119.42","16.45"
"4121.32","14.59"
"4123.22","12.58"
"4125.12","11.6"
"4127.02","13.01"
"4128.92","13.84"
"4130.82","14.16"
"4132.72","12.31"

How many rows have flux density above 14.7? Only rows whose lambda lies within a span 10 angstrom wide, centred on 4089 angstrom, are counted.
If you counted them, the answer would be 3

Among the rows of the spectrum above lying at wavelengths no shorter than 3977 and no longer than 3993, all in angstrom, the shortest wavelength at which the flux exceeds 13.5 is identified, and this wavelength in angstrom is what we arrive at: 3981.41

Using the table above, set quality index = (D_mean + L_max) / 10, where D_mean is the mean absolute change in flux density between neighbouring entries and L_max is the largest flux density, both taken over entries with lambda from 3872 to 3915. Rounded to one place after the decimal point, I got 4.3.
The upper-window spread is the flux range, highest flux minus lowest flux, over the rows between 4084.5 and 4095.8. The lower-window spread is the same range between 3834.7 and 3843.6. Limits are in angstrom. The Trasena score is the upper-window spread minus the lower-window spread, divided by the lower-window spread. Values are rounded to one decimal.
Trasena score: -0.7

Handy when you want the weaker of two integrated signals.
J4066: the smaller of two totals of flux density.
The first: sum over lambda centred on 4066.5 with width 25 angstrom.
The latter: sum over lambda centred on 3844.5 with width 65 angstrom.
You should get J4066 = 193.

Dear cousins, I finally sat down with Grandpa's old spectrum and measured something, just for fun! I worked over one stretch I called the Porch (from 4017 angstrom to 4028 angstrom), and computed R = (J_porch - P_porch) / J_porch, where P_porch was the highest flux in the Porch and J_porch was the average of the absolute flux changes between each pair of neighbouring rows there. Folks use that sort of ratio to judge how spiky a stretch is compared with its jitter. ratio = -14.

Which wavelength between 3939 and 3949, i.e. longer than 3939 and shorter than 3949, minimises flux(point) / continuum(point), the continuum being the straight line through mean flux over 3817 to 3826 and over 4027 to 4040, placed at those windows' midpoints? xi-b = 3941.27 angstrom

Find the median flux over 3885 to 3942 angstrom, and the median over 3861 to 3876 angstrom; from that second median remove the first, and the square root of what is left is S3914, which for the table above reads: 2.0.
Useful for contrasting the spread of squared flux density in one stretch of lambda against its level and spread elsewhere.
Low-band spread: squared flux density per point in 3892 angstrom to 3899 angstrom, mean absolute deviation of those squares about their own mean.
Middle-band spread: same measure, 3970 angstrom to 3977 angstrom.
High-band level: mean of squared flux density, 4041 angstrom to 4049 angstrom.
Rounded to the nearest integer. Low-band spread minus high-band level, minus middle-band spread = -612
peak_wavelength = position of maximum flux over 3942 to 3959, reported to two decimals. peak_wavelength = 3957.64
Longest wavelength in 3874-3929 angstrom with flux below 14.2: 3928.59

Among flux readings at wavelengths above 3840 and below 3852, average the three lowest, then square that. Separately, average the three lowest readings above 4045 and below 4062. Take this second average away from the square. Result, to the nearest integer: 200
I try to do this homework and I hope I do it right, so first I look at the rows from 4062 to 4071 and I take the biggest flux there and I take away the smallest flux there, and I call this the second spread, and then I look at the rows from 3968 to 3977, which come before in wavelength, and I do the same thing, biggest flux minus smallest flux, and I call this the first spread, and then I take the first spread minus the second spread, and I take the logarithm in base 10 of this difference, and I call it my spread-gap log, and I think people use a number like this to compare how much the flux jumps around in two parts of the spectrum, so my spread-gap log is 1.3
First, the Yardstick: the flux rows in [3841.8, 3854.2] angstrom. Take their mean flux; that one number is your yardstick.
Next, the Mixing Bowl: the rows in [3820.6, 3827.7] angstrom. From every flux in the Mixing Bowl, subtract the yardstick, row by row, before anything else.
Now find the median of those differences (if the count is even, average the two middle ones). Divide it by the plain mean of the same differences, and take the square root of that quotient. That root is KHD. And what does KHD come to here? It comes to 0.85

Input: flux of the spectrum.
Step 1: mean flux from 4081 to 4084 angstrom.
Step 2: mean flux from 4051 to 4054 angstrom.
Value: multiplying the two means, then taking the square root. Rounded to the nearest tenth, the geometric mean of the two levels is 14.3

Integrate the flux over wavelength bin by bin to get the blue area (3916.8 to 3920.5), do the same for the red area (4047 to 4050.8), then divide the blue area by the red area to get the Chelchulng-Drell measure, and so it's 0.86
